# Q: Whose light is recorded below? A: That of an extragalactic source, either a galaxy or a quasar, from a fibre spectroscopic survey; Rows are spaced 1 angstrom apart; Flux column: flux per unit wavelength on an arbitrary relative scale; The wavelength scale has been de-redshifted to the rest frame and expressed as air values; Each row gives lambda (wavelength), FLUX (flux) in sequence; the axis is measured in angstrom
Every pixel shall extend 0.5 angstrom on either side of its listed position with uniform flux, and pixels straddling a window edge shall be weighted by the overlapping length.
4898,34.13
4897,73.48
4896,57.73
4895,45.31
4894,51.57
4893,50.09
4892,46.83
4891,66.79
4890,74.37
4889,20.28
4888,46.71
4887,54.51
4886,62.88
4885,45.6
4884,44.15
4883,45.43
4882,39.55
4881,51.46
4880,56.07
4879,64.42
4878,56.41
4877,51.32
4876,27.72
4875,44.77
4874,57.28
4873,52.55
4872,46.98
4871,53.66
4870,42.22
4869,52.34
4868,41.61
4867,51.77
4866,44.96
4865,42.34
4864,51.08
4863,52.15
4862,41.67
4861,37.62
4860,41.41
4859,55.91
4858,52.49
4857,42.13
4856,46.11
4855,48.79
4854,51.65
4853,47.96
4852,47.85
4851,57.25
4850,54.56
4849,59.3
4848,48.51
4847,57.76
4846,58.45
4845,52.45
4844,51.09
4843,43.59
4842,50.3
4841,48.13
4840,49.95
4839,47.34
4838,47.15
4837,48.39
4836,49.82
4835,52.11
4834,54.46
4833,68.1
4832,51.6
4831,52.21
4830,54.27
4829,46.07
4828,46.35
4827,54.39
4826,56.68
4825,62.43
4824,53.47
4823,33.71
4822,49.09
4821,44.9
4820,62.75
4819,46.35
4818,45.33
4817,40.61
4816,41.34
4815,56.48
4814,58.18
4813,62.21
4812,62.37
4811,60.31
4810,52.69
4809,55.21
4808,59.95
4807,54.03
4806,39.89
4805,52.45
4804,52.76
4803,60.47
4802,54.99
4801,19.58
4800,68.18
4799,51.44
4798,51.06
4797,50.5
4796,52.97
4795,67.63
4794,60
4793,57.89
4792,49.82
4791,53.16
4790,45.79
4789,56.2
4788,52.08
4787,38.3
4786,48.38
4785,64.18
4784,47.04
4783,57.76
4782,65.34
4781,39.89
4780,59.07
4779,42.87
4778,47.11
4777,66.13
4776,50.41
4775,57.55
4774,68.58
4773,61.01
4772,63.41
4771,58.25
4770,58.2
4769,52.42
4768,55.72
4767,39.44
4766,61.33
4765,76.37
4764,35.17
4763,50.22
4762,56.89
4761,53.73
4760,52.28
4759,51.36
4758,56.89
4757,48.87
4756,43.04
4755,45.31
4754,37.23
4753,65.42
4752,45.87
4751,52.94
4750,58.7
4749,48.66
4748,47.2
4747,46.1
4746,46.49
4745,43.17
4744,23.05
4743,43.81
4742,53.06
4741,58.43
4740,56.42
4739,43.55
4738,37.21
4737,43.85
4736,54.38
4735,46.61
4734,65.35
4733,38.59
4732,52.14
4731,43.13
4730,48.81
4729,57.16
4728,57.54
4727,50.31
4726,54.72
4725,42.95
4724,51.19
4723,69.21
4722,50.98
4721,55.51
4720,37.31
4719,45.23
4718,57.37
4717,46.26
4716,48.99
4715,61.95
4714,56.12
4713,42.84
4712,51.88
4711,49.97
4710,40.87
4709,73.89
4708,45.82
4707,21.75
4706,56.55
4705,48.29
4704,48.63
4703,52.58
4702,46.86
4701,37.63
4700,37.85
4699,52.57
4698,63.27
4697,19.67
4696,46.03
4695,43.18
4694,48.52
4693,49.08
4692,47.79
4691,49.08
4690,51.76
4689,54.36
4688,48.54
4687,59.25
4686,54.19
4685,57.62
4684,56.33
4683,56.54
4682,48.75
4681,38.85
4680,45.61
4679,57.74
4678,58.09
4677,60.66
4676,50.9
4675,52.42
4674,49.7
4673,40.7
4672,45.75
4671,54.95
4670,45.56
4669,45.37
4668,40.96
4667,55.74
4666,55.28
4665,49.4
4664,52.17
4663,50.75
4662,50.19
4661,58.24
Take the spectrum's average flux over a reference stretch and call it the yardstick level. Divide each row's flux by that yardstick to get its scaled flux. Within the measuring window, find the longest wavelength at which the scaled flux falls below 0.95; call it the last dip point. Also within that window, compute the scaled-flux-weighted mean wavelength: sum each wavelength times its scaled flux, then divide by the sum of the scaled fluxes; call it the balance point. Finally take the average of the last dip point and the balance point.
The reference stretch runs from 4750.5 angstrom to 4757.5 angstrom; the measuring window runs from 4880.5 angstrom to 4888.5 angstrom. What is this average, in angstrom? 4884.8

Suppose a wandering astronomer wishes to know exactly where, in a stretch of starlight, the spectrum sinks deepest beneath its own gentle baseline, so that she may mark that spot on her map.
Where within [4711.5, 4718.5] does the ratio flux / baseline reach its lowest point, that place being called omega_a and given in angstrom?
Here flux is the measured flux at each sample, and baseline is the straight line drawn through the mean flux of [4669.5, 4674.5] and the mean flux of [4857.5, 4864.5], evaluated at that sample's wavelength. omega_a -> 4713 angstrom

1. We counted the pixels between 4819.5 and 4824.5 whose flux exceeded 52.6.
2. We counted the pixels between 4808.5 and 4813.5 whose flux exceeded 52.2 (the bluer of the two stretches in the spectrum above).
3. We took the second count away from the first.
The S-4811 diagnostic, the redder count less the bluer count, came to -3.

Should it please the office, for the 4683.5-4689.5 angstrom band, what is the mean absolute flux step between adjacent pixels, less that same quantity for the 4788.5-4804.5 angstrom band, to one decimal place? -6.1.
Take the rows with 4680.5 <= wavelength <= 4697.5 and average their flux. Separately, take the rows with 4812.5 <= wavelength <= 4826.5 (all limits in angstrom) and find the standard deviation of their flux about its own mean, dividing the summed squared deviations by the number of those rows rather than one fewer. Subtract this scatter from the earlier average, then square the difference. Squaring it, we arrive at 1592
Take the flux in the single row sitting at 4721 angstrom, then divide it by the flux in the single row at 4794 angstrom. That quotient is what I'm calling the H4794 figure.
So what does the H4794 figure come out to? 0.93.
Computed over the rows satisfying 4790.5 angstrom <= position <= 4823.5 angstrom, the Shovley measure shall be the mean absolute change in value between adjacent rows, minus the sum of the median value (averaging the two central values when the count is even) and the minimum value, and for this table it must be -63.7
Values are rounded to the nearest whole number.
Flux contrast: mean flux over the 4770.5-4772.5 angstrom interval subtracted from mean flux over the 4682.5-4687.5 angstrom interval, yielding -4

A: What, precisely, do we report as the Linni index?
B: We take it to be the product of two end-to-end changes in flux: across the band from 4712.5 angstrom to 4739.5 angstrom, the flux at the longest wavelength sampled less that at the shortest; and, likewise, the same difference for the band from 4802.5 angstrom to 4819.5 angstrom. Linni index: -10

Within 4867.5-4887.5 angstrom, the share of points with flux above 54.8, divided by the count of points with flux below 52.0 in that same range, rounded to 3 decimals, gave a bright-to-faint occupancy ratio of 0.023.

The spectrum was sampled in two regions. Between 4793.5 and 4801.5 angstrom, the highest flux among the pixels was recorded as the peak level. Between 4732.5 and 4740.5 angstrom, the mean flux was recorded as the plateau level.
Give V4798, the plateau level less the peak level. -20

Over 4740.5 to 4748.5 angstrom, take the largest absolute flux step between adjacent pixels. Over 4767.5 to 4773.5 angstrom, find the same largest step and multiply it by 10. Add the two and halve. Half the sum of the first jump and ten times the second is 39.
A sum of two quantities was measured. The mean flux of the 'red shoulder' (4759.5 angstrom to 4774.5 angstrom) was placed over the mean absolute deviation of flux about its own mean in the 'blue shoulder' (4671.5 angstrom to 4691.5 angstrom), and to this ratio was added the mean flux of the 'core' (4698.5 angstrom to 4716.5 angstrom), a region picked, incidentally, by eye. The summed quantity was 60.1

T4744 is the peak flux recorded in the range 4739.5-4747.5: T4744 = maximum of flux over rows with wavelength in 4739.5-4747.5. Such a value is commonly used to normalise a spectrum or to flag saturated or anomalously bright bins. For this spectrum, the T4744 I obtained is 58.43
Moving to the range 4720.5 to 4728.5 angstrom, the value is 69.21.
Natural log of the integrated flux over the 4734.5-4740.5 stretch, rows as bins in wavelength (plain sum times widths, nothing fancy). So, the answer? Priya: 5.6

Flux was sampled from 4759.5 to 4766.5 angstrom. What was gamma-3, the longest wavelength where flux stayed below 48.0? 4764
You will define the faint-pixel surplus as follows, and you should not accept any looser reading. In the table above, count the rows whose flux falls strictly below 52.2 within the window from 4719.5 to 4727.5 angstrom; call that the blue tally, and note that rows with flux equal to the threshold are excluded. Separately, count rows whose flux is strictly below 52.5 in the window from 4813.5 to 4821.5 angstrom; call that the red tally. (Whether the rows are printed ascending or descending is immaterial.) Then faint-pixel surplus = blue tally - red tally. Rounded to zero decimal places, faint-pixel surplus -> 0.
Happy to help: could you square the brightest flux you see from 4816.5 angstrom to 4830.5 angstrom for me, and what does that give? 3938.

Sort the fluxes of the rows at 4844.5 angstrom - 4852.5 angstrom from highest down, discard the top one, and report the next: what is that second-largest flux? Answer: 58.45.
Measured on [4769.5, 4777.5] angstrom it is 66.13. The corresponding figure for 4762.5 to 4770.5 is 61.33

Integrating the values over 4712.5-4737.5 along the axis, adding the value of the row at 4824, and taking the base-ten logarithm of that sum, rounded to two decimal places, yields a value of 3.12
